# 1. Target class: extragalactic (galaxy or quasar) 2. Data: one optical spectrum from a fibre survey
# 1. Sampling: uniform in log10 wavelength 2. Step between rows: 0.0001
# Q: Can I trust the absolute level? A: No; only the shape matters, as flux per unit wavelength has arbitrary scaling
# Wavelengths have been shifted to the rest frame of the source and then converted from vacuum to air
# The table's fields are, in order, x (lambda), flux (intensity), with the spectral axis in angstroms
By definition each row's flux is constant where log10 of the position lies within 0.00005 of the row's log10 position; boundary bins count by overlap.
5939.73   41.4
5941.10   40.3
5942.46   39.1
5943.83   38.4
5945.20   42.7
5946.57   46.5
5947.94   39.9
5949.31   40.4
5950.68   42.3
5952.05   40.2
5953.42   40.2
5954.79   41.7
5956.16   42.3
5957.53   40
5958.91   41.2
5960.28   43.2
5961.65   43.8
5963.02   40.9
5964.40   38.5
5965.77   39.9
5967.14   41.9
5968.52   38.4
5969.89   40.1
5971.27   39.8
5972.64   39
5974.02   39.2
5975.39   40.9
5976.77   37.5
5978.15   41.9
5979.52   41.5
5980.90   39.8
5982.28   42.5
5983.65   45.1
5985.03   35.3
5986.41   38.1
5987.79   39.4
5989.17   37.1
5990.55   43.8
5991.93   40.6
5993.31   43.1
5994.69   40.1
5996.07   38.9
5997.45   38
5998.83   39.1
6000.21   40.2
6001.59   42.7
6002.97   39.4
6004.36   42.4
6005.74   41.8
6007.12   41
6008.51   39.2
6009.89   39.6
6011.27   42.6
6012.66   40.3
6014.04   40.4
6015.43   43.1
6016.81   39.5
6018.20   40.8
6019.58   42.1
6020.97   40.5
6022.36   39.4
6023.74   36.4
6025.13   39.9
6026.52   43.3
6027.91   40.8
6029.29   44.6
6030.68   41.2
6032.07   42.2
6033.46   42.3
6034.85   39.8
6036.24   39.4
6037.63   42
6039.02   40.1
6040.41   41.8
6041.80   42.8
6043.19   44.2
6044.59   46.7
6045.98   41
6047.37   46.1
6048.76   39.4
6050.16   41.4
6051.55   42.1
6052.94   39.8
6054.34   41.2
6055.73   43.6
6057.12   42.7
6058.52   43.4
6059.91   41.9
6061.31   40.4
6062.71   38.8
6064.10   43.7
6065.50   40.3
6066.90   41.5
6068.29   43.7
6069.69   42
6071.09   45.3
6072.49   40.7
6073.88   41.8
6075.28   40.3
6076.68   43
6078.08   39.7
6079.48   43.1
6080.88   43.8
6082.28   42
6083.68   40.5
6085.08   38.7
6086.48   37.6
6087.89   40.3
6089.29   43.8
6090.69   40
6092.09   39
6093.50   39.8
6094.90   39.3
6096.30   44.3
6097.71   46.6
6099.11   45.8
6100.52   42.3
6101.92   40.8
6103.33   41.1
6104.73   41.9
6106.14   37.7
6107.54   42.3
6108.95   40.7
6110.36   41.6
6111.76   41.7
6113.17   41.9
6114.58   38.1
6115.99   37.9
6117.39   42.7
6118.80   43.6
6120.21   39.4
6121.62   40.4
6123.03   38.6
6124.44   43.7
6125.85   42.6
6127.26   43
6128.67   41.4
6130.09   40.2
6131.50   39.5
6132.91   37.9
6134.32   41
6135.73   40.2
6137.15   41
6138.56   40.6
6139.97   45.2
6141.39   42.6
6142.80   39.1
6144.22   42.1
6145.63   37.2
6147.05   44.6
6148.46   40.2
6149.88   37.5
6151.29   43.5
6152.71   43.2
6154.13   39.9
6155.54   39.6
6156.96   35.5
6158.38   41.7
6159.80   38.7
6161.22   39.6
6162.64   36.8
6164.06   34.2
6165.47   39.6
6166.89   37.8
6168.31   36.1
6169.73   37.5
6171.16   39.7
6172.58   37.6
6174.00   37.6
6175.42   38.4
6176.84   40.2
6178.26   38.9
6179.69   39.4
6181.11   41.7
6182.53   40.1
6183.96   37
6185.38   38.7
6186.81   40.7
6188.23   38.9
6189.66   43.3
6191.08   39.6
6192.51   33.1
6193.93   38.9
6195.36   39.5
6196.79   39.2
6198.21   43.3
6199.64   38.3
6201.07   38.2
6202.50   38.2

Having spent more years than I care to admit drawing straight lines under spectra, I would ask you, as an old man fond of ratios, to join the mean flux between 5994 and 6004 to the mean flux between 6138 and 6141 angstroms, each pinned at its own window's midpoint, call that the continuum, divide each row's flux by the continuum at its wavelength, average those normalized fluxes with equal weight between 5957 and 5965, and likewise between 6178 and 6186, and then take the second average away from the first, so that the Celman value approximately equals 0.16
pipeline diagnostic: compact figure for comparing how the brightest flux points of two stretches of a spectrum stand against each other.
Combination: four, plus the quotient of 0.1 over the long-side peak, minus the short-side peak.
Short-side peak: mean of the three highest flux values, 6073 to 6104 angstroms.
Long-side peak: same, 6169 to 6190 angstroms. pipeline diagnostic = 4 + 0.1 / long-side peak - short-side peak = -41.6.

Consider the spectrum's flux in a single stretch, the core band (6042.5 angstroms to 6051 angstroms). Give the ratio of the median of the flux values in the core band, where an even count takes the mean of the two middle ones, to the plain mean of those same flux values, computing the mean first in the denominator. 0.99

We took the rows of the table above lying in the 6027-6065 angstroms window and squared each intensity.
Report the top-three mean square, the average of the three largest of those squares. 2098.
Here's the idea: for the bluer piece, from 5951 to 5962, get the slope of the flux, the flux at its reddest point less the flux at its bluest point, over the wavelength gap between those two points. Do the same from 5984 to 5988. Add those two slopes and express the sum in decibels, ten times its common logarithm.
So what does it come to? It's 3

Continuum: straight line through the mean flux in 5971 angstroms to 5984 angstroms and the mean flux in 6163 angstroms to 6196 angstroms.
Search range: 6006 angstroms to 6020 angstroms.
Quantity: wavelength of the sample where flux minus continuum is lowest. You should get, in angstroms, 6008.51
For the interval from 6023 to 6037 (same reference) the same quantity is 6023.74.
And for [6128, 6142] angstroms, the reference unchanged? 6132.91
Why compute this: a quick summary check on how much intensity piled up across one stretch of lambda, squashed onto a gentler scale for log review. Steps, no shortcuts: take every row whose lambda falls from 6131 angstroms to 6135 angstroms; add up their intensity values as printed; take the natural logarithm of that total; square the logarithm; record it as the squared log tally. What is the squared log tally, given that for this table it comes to 22.8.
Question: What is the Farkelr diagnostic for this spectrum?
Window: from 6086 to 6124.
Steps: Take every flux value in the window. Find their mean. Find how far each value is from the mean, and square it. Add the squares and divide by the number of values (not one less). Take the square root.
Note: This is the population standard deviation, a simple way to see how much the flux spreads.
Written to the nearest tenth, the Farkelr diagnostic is 2.3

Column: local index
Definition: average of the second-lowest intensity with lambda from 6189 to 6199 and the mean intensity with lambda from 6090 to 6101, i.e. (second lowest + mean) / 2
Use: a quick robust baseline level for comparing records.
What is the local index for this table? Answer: 40.5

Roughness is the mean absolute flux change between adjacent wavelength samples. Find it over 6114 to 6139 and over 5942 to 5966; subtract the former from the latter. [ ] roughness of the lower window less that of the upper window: 0.30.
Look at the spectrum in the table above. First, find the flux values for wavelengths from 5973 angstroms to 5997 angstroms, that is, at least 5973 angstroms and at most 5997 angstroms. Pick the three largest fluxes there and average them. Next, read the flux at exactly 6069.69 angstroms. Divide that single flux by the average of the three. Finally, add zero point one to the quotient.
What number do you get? 1.05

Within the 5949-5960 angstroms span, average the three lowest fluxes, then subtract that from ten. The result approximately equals -30.1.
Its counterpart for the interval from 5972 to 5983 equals -28.6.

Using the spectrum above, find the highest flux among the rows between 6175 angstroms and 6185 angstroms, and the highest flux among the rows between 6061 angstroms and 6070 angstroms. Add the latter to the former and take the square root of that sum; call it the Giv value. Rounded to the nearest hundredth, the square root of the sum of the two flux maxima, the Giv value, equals 9.24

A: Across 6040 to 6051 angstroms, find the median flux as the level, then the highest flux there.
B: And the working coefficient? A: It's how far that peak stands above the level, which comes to 4.4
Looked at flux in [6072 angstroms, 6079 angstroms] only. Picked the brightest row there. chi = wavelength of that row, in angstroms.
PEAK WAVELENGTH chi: 6076.68 angstroms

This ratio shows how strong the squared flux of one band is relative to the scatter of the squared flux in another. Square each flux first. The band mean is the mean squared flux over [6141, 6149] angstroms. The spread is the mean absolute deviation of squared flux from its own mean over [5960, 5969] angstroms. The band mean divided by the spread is 12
